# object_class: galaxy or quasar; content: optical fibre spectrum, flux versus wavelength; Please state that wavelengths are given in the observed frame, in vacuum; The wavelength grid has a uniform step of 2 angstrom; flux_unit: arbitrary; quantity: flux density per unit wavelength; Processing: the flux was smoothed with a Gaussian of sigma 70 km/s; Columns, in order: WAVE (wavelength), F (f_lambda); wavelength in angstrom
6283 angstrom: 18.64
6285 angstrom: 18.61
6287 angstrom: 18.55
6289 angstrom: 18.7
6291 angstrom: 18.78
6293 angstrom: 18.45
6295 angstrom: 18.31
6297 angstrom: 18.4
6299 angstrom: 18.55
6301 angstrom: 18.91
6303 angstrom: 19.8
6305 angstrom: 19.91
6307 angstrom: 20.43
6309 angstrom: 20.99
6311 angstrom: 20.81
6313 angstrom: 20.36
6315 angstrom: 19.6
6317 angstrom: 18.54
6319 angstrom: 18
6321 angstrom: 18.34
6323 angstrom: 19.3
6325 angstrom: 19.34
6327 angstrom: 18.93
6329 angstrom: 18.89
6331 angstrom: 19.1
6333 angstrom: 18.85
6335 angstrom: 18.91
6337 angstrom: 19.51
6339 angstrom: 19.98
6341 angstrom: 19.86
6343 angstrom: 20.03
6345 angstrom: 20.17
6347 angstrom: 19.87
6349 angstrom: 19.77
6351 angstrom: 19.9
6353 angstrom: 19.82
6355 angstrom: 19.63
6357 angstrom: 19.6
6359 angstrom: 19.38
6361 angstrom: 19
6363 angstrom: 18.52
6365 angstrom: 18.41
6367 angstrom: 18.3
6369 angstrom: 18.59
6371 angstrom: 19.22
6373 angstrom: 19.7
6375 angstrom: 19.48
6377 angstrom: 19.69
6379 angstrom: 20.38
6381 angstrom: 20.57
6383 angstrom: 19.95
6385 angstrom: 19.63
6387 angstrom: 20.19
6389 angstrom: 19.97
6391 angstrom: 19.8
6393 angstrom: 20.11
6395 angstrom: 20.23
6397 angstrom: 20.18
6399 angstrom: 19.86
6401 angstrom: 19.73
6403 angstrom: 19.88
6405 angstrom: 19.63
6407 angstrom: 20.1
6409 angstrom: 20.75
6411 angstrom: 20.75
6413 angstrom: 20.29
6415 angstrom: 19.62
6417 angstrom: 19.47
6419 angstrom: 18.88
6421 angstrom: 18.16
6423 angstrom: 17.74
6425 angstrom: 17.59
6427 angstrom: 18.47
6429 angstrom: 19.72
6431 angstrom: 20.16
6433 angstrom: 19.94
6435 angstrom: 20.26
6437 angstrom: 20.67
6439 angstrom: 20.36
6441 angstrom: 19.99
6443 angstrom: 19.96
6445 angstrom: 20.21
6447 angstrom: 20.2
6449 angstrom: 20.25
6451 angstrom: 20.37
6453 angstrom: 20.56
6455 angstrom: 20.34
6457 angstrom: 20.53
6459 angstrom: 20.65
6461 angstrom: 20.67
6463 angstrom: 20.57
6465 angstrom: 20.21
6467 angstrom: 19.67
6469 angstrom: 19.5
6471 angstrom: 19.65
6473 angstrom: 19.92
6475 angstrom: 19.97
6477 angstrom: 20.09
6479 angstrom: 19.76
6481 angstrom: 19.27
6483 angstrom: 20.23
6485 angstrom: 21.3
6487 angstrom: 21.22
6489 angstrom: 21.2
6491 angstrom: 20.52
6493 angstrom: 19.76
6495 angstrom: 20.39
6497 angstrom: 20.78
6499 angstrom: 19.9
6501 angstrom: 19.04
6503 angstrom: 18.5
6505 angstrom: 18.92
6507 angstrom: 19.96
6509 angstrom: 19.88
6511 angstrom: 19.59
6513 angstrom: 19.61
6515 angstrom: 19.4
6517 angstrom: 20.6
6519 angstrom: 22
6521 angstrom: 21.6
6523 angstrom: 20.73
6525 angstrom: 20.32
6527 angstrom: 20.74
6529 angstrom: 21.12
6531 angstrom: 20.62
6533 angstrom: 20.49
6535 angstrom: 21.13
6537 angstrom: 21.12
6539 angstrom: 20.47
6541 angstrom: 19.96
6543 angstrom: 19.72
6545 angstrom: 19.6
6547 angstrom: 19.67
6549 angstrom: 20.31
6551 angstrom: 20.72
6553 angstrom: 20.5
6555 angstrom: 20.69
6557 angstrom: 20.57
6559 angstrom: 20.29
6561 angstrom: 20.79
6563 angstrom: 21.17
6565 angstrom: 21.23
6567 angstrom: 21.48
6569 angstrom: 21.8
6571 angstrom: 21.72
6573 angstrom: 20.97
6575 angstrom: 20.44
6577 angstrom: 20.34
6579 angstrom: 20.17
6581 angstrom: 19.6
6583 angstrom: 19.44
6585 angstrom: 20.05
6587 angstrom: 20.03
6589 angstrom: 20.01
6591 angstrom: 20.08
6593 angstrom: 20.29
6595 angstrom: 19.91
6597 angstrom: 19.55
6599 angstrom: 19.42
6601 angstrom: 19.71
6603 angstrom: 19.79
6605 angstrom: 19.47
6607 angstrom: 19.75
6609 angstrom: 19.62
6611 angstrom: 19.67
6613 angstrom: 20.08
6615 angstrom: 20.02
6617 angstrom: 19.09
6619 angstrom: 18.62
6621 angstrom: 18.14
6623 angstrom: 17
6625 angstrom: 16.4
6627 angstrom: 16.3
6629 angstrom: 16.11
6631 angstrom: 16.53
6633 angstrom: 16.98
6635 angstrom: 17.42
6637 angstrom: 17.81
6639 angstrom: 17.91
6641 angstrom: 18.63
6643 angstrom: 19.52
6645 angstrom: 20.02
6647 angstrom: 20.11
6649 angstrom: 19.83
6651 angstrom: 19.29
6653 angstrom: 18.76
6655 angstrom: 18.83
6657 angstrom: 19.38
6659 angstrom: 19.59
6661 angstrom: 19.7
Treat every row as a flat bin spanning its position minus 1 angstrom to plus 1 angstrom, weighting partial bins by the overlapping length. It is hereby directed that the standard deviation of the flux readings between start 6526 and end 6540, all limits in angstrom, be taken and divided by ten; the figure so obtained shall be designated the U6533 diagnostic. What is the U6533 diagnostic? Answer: 0.03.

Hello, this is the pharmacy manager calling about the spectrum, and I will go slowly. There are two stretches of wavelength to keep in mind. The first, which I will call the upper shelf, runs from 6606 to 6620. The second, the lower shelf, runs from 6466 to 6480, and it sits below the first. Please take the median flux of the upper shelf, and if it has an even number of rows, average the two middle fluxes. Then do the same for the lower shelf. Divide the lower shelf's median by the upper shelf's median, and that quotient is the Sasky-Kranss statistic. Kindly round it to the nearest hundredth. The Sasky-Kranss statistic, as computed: 1.00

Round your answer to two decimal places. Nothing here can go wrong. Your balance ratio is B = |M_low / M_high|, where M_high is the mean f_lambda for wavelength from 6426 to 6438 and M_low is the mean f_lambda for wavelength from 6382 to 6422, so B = 1.00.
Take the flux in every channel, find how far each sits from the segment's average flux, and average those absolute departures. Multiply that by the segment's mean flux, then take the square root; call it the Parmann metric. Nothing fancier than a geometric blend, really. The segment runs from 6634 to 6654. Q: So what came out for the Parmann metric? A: 3.9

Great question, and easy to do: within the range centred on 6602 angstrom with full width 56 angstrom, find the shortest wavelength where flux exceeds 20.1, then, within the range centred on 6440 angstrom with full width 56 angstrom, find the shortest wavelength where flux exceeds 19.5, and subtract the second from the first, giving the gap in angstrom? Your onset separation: 162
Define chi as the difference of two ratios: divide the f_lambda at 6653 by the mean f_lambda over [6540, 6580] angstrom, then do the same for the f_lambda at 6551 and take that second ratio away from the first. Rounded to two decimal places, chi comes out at -0.10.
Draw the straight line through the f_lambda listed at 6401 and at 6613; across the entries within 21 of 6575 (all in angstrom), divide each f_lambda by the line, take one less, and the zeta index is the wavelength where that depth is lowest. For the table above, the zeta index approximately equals 6583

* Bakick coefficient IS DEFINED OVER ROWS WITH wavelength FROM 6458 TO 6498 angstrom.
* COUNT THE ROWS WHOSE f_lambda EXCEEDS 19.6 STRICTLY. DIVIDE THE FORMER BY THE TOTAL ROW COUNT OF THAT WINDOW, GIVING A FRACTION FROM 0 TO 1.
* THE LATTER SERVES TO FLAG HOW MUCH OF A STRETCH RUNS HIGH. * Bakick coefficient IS 0.90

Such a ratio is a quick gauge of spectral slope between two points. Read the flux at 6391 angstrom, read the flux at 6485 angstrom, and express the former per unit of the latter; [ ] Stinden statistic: 0.93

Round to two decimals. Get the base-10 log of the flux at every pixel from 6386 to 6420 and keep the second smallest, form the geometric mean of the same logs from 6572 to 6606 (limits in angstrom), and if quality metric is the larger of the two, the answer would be 1.30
